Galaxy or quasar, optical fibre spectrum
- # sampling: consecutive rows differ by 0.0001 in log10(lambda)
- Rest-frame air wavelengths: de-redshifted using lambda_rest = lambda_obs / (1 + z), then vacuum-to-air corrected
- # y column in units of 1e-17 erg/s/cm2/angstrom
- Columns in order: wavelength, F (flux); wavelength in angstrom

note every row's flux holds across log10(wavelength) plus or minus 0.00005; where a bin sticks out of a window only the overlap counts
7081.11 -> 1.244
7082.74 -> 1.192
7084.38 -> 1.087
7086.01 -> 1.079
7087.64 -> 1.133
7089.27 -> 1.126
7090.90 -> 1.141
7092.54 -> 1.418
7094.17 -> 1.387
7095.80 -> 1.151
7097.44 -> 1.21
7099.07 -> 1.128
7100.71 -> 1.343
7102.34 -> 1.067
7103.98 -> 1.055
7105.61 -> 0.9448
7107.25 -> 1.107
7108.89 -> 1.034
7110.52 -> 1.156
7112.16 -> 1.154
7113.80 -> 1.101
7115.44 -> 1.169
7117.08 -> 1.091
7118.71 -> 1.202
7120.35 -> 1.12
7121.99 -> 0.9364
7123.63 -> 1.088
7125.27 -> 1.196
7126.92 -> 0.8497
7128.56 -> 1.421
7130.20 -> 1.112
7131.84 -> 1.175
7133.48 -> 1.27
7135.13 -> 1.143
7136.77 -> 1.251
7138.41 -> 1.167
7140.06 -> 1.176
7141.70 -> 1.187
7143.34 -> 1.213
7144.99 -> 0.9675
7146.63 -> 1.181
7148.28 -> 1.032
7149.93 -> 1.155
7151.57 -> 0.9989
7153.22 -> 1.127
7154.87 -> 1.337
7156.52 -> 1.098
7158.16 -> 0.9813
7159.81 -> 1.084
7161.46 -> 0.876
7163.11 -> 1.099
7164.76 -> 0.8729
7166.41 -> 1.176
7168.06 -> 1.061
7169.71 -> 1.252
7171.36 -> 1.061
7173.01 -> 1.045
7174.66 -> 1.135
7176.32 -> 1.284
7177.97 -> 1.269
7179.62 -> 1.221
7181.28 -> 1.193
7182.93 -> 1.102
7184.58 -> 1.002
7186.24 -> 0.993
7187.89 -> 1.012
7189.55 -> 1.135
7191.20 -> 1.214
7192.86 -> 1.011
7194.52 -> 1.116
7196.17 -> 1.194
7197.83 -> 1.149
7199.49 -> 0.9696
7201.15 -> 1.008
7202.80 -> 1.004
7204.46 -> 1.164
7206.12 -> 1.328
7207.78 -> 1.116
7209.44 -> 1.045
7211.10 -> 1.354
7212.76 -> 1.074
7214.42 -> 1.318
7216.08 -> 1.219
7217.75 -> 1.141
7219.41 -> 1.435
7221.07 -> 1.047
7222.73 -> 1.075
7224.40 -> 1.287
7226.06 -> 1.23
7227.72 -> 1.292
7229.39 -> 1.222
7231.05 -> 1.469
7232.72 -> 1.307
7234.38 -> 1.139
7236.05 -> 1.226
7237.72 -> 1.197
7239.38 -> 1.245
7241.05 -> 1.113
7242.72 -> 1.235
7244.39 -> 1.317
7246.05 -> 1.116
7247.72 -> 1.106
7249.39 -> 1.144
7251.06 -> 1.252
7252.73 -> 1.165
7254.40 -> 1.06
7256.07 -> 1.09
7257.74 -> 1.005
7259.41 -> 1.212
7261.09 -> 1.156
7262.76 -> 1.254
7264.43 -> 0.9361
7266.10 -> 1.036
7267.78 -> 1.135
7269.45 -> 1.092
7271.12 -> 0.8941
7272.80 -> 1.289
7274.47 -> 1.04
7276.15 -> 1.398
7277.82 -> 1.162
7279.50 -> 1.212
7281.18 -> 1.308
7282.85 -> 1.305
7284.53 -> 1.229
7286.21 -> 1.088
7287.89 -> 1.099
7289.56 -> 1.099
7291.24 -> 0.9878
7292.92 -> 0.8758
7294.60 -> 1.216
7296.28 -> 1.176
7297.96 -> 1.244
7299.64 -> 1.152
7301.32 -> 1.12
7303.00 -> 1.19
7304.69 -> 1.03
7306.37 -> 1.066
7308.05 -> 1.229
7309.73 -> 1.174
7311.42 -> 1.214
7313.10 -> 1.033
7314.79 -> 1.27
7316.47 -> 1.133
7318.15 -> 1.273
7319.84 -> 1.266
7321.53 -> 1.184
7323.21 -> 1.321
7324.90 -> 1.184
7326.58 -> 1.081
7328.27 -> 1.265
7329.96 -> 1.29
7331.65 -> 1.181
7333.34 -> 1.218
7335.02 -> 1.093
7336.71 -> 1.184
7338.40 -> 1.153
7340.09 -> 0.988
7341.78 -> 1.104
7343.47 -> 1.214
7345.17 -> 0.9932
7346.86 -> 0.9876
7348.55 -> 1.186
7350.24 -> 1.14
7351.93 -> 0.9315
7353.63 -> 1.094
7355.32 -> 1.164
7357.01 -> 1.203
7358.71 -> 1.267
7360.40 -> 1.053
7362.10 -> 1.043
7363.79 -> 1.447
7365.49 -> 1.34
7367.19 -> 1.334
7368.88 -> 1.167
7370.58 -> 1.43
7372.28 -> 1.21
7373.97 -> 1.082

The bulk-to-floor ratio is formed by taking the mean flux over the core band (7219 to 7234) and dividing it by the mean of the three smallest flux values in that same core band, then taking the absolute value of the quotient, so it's 1.13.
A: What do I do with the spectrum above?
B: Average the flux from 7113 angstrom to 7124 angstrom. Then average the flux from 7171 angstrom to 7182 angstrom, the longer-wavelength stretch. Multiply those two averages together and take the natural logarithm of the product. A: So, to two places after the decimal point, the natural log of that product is 0.26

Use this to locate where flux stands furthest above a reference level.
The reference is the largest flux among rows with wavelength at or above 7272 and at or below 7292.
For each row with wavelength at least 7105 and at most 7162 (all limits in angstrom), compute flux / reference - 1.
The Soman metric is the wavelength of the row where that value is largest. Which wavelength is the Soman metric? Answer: 7128.56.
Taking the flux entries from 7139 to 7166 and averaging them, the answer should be 1.09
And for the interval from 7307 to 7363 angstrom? 1.15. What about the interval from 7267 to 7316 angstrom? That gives 1.15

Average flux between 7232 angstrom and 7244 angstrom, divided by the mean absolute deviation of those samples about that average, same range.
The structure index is 24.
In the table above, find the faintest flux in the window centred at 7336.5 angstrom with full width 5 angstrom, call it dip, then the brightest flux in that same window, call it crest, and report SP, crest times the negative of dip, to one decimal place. -1.3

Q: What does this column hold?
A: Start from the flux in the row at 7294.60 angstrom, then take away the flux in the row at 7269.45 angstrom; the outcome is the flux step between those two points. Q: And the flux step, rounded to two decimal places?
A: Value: 0.12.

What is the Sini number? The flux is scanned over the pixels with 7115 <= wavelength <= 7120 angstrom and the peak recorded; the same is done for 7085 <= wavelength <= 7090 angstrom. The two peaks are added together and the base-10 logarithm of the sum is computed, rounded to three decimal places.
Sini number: 0.368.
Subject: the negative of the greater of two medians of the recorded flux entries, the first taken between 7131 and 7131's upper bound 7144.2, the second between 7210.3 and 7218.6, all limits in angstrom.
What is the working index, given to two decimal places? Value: -1.22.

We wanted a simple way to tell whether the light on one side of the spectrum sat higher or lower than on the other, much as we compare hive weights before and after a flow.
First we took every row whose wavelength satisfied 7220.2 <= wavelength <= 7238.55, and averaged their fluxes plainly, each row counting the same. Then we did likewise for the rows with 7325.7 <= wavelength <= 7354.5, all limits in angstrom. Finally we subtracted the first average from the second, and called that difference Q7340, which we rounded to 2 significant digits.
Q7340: -0.10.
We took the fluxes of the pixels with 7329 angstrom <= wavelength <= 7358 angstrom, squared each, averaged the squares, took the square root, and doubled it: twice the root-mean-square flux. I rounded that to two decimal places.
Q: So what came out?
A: 2.26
